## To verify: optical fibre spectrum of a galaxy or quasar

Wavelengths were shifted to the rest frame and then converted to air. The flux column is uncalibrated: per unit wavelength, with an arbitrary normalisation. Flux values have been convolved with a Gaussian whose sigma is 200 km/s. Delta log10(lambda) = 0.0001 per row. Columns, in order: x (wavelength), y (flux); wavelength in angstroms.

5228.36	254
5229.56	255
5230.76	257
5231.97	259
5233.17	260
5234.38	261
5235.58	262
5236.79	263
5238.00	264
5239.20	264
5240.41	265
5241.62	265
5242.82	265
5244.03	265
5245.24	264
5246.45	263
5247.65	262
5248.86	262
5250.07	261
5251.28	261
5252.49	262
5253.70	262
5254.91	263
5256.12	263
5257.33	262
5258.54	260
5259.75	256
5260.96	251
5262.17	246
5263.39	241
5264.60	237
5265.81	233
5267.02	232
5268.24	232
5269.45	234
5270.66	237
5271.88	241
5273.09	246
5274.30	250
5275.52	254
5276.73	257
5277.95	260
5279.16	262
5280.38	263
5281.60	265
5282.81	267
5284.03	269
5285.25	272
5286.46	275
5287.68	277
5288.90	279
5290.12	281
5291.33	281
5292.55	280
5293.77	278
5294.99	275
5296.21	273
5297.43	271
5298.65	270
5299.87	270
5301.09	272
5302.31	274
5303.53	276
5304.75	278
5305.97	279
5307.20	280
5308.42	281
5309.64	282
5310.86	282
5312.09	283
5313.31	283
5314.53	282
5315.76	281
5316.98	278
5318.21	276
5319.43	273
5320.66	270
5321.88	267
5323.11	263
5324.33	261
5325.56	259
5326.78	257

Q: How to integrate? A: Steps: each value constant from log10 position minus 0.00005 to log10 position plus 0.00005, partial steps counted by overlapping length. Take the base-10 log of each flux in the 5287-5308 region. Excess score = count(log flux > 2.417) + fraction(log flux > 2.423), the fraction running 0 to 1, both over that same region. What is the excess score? 18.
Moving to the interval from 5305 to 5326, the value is 16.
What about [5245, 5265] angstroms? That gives 9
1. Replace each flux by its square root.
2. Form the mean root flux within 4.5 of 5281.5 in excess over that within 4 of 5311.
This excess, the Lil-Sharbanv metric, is -0.5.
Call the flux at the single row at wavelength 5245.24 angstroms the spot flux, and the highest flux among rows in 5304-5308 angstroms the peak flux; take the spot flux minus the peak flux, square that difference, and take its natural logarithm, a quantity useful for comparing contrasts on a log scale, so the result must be 5.5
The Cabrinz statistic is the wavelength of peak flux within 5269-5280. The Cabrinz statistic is 5279.16 angstroms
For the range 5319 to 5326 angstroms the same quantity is 5319.43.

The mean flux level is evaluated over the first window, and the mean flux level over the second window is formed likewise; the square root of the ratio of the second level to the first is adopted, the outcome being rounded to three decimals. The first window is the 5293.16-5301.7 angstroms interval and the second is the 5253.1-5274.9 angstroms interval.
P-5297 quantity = 0.952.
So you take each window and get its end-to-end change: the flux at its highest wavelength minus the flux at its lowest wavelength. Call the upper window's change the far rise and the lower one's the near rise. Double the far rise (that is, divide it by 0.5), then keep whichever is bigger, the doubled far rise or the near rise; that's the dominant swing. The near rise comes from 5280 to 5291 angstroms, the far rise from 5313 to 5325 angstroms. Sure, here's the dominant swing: 18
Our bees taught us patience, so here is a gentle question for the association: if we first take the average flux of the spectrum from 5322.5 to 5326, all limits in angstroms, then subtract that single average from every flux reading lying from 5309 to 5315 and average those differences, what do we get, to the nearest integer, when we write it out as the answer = 21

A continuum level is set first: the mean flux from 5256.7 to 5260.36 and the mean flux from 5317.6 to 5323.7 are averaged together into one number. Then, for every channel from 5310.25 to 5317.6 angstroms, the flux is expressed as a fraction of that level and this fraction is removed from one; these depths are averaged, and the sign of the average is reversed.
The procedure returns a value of 0.06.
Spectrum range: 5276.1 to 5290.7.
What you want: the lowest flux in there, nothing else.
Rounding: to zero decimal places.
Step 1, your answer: 257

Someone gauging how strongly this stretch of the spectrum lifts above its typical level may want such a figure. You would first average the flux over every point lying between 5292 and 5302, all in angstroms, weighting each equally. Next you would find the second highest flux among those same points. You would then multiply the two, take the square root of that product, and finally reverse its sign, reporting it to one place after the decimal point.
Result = -275.8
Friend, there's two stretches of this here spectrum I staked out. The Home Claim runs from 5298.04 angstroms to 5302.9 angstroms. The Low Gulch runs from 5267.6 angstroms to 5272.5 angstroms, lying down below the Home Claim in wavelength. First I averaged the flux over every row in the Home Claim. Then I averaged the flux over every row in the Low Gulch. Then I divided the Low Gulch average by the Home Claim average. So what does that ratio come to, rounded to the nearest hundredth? 0.87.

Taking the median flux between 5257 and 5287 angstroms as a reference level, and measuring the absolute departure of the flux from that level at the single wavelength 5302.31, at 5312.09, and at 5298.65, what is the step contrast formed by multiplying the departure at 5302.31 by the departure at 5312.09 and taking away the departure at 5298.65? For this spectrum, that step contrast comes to 564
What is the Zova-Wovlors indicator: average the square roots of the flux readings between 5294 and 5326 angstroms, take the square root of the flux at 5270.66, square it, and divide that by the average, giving 14.30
